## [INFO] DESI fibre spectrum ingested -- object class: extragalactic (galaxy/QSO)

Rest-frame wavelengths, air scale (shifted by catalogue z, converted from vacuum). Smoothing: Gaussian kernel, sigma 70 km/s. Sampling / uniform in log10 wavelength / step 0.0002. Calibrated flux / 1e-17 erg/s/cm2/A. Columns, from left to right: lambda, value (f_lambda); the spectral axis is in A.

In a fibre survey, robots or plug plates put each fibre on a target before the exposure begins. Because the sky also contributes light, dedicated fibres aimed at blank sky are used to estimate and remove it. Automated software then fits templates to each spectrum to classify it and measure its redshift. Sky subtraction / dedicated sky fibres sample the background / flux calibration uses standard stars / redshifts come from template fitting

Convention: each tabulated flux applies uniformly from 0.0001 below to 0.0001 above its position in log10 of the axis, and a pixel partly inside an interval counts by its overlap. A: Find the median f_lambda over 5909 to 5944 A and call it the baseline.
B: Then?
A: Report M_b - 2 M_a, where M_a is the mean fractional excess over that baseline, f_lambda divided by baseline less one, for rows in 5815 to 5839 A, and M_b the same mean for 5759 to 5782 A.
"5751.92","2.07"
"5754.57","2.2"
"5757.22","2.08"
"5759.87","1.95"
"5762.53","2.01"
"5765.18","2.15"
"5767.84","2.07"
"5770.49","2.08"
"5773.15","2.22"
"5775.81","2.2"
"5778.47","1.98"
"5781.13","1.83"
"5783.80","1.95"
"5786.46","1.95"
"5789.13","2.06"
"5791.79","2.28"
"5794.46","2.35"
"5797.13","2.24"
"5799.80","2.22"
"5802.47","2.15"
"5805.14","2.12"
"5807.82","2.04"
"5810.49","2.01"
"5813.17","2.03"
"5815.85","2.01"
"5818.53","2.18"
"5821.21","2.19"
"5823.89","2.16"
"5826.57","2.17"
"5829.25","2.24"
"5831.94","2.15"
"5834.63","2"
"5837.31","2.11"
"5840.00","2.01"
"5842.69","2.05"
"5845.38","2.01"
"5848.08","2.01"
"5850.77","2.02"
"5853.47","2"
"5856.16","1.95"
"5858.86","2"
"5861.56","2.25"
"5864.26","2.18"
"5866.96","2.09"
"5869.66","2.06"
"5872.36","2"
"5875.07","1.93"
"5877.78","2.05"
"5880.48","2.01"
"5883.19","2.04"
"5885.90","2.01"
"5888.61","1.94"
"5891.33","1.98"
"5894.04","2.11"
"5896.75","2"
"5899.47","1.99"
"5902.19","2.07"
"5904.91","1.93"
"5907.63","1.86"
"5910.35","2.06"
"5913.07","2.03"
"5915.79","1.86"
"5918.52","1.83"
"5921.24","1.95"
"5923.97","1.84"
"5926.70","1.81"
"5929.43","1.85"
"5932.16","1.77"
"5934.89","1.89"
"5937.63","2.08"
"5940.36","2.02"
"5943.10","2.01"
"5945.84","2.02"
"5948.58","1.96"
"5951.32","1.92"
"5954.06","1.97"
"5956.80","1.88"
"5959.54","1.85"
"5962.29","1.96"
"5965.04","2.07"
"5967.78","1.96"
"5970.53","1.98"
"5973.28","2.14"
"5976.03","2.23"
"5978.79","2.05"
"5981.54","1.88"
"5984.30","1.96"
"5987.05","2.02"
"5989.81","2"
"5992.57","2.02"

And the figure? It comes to -0.17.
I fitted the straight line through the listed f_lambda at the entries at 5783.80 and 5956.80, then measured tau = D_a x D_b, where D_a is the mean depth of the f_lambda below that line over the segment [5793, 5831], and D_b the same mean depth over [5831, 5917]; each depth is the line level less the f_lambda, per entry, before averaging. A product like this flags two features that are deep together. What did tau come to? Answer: 0.023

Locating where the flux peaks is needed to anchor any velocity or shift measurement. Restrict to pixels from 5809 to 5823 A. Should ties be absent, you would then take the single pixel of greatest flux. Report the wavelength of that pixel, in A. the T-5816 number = 5821.21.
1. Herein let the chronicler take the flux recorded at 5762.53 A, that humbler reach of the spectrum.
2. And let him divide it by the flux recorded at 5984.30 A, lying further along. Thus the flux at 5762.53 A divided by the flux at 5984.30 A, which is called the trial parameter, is 1.03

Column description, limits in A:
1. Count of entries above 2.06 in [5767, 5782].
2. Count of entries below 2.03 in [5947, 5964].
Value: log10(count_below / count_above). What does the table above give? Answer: 0.2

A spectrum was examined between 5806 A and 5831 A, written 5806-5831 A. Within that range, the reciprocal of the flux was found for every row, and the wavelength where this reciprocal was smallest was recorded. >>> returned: 5829.25 A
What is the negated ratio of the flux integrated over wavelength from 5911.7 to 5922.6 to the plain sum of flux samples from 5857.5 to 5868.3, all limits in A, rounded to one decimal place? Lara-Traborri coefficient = -2.5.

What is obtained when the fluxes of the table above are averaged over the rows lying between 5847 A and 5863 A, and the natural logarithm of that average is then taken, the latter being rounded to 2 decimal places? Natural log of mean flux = 0.71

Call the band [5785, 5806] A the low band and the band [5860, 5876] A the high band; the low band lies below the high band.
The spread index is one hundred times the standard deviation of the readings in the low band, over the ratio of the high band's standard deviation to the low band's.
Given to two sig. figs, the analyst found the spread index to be 14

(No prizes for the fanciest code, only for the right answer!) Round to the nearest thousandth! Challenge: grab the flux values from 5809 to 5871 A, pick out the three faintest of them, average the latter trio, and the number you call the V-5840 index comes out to 1.983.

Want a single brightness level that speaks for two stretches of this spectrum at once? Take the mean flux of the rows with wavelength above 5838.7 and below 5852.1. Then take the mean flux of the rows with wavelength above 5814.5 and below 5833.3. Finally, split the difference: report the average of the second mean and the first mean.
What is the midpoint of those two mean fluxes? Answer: 2.09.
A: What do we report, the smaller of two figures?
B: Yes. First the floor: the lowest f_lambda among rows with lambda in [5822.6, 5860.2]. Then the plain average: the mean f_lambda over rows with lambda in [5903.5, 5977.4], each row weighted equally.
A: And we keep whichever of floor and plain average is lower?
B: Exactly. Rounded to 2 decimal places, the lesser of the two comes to 1.95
